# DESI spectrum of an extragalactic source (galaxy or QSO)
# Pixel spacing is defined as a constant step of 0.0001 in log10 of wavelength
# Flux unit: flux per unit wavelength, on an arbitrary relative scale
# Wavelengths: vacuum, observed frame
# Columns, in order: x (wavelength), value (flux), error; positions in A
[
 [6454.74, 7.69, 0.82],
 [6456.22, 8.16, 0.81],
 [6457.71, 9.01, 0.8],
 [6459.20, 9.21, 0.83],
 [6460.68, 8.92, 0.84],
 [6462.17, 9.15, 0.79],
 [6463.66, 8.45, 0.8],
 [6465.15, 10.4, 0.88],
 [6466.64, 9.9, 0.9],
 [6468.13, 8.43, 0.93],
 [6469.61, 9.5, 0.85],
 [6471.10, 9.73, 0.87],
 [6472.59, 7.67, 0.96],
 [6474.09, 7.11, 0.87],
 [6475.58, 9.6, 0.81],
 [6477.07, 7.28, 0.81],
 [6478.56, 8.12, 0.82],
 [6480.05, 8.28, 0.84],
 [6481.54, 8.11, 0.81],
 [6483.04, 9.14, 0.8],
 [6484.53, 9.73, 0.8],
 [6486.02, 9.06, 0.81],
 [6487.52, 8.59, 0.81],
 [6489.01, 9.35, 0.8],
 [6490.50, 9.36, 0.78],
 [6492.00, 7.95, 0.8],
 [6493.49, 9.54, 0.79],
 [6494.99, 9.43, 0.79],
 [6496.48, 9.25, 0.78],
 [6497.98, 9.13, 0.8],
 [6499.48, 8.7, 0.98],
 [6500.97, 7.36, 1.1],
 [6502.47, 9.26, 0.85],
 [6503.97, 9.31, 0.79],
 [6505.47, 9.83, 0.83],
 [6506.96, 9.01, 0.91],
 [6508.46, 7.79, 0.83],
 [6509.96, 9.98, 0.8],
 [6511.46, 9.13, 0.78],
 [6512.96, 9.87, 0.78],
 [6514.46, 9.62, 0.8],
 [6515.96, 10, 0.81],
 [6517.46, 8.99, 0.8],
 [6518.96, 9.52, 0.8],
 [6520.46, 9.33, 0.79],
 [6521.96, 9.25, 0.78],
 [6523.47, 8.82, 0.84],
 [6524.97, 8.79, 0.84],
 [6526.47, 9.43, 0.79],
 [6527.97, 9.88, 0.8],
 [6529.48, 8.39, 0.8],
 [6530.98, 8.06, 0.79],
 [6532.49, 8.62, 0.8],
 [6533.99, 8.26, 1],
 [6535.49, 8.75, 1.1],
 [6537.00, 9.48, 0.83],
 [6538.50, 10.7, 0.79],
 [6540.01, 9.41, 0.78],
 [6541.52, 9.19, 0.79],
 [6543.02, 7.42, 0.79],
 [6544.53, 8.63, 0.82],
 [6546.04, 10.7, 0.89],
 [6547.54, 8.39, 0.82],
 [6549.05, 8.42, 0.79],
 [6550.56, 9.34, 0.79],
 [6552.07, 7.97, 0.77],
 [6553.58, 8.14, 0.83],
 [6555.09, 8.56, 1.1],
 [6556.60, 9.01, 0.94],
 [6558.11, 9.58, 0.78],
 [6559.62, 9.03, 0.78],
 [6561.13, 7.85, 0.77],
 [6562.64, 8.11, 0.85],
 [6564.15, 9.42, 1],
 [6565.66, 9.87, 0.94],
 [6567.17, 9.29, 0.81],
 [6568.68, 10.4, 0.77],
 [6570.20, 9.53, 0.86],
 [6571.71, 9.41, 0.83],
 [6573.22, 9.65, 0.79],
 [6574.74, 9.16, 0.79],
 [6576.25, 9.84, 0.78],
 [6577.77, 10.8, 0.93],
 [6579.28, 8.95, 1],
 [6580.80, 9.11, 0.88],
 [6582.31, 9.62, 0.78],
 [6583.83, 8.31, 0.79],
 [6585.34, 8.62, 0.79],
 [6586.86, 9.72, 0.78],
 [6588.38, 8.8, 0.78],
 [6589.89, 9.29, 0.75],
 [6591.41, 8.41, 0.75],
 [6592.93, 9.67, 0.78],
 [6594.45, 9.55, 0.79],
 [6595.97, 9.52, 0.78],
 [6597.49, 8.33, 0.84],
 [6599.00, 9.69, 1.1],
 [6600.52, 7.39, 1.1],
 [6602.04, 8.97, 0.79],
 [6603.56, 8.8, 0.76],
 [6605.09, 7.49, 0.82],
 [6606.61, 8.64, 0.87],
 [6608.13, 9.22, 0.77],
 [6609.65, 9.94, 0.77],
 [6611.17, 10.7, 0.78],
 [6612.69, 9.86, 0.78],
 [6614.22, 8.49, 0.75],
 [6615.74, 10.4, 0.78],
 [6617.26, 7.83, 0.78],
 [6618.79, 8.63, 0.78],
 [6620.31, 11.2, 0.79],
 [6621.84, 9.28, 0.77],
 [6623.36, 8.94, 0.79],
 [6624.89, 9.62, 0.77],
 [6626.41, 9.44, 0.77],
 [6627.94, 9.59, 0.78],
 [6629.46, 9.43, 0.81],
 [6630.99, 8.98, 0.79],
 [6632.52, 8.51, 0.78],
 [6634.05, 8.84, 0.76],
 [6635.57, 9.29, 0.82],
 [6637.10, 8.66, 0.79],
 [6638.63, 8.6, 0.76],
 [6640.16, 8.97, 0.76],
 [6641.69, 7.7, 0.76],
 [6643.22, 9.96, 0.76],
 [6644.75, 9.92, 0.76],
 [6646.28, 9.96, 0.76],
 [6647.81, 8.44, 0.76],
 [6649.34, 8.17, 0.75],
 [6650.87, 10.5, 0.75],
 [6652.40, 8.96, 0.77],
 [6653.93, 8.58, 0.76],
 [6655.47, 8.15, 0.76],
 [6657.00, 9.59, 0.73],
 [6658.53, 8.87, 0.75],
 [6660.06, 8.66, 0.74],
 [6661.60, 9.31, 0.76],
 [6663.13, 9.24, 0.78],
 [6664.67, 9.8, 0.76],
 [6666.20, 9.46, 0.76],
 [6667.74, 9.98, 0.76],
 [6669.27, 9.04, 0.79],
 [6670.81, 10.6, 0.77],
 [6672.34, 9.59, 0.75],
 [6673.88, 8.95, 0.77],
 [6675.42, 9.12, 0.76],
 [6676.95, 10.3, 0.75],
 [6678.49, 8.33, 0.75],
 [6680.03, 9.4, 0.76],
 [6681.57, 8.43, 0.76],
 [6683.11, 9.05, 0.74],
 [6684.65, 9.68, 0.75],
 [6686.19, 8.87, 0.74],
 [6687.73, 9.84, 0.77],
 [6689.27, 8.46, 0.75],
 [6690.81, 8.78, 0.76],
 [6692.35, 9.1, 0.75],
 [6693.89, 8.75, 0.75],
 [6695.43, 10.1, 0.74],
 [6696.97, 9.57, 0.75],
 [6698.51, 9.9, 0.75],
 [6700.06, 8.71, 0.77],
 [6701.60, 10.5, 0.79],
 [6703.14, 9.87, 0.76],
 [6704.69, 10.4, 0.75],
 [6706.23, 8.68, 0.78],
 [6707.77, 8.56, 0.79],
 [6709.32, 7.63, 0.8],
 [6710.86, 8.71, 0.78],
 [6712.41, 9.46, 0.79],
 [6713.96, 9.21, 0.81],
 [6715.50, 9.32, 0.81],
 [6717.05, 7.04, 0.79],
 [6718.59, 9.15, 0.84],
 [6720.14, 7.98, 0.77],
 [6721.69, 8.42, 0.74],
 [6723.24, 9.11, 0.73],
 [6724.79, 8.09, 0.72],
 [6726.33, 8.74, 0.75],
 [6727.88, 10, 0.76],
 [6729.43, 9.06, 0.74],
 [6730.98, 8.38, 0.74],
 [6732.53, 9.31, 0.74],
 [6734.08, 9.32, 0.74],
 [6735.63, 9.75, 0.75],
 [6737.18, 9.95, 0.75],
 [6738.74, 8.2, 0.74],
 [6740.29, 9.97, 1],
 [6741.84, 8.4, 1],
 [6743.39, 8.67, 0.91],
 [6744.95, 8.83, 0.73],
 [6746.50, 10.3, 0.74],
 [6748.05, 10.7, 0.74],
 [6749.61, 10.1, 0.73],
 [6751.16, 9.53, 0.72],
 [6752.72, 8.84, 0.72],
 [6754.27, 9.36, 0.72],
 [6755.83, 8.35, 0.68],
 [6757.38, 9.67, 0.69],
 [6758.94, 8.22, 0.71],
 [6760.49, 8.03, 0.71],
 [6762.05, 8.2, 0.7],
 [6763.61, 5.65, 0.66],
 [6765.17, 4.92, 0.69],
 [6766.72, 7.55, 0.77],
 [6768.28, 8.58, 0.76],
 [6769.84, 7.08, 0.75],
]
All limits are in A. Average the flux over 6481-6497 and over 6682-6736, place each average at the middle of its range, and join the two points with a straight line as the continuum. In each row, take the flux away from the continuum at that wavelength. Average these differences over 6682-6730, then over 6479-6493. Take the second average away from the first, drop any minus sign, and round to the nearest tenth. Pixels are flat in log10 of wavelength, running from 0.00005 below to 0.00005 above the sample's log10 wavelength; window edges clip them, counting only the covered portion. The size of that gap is 0.2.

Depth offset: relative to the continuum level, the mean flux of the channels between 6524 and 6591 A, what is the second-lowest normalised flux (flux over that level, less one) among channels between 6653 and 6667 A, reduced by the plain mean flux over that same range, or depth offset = -9.13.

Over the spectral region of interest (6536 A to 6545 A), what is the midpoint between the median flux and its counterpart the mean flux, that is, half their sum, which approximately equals 9.22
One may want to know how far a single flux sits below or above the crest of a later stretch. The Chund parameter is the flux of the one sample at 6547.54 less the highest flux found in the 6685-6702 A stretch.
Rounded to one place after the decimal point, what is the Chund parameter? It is -2.1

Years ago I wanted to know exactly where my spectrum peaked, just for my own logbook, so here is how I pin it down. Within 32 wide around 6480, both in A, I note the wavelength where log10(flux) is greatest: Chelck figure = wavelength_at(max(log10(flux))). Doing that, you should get 6465.15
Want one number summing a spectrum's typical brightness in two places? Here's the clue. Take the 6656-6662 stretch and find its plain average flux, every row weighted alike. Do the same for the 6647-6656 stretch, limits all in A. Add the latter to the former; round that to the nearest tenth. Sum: 17.9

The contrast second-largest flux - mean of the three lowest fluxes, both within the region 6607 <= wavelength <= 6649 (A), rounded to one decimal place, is 2.7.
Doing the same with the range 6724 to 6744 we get 1.7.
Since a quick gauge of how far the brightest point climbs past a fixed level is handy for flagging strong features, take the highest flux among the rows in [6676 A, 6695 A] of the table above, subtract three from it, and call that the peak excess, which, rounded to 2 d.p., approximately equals 7.30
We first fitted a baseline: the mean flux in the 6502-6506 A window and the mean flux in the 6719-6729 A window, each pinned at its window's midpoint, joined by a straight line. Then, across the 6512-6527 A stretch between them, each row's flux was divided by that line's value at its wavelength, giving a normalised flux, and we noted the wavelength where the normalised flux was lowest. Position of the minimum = 6524.97 A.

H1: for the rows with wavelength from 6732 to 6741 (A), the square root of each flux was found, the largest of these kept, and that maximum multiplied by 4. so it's 12.6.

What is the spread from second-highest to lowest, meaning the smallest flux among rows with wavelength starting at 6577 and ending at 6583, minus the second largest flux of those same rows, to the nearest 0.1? -0.7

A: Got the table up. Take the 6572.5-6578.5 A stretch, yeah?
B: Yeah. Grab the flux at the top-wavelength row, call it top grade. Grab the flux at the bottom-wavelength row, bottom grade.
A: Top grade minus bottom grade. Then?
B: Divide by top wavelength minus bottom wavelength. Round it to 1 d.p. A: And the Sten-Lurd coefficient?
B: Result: 0.3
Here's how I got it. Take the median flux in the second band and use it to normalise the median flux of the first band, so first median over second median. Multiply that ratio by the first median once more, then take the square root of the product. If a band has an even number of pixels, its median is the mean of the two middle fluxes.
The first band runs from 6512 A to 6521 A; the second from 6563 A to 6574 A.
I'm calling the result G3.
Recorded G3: 3.10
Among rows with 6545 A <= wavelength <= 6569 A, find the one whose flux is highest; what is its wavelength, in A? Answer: 6546.04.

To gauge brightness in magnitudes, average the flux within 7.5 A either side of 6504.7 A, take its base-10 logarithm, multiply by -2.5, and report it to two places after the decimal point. -2.38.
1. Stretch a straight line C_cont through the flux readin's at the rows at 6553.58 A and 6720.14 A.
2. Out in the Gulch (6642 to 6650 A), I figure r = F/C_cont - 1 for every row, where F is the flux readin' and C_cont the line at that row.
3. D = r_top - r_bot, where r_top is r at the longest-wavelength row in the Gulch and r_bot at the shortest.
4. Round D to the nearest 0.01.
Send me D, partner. -0.22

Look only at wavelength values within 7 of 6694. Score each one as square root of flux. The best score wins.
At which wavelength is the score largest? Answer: 6695.43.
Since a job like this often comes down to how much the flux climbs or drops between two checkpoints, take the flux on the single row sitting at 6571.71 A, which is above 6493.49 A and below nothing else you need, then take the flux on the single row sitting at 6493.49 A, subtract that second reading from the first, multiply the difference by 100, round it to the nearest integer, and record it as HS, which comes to -13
